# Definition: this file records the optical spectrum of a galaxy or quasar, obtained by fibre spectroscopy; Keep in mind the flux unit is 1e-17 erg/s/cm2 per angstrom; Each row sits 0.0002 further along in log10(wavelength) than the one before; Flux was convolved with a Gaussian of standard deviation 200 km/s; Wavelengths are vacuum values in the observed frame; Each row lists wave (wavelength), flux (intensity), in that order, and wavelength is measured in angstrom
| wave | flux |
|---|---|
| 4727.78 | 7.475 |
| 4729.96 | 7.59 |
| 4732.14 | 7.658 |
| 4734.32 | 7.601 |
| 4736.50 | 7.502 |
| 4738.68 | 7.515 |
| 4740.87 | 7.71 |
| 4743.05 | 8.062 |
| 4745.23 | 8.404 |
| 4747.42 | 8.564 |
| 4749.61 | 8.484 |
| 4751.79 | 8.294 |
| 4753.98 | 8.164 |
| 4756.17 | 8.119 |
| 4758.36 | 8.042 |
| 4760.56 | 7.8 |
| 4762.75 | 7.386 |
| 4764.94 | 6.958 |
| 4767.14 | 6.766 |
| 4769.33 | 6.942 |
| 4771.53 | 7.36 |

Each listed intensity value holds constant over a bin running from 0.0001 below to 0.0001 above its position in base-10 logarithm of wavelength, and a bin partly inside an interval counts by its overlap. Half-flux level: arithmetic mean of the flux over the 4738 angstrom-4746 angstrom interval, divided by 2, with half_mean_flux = 3.96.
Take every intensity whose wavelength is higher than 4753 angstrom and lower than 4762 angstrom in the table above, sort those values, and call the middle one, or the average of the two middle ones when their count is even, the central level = 8.08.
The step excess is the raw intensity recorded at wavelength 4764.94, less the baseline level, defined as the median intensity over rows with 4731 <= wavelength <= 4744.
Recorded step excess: -0.7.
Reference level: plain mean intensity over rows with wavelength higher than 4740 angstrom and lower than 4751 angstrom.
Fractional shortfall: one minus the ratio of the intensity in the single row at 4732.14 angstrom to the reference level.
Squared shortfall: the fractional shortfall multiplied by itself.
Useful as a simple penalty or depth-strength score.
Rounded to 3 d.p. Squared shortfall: 0.005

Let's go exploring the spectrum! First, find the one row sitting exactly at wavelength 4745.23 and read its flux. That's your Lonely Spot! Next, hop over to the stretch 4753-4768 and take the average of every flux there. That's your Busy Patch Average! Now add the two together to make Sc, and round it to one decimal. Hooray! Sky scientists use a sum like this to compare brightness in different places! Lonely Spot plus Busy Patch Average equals 16.0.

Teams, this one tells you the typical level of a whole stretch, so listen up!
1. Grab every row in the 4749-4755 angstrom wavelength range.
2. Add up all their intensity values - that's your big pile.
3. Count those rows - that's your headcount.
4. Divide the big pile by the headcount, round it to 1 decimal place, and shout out 8.3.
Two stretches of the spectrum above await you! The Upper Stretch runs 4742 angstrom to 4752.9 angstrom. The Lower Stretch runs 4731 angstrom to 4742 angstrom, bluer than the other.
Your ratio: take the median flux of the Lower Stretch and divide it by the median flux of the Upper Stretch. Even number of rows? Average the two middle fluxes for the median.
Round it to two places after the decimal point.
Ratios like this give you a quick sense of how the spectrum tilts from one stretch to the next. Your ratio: 0.90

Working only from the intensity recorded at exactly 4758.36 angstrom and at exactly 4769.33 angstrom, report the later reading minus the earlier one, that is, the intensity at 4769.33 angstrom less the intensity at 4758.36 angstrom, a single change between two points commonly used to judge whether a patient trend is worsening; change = -1.1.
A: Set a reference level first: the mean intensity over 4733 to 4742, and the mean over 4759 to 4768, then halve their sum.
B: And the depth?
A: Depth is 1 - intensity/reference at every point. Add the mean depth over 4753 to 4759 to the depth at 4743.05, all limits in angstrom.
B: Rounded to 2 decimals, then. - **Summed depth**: -0.18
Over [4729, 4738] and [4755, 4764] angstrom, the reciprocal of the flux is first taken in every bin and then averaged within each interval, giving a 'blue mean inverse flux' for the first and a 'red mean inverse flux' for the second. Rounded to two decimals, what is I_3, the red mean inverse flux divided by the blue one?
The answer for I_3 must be 0.97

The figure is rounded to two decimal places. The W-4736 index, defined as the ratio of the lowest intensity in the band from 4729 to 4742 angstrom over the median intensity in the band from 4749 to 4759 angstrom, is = 0.92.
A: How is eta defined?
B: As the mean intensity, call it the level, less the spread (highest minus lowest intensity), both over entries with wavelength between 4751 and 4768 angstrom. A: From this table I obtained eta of 6.2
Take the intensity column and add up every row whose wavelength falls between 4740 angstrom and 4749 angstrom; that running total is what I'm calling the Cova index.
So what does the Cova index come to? 33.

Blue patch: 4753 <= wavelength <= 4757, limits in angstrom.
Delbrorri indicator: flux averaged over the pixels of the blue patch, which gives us 8.14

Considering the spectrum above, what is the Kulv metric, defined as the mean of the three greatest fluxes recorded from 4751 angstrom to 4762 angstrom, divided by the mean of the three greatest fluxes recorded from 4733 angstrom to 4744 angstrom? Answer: 1.05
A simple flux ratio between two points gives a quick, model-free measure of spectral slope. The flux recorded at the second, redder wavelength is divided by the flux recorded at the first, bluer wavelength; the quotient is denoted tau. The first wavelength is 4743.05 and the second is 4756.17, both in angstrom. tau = 1.01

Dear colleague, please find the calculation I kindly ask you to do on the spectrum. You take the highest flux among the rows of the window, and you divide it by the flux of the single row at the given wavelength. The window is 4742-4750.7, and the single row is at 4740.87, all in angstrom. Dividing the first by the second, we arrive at 1.11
